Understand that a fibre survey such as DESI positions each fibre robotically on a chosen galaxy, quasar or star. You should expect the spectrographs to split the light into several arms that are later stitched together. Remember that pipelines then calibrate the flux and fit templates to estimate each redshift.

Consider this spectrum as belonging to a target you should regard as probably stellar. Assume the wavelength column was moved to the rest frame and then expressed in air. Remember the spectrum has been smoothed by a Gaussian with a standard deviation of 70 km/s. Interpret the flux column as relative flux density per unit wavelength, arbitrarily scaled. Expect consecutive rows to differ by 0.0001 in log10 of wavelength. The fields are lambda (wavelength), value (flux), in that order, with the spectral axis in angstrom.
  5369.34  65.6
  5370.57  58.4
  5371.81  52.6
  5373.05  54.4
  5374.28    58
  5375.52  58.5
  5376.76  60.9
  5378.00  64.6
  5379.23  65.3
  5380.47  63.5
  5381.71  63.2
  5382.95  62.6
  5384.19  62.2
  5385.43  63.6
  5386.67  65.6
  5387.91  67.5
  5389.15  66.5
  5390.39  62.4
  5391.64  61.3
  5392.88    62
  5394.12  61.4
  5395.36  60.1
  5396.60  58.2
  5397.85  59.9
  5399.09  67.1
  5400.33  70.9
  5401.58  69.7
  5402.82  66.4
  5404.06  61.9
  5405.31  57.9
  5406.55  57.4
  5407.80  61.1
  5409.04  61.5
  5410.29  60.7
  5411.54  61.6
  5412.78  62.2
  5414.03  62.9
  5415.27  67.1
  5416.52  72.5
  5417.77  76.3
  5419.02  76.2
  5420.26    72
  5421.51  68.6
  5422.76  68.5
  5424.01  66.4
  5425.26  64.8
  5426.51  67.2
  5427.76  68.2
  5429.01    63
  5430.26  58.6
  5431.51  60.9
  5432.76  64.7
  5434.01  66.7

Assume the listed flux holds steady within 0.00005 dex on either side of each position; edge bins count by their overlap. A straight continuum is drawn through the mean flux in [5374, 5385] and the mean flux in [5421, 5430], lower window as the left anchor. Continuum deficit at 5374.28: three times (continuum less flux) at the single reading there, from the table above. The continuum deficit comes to 11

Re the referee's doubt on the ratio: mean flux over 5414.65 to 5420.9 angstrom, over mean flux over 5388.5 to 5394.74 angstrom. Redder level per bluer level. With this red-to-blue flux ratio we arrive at 1.16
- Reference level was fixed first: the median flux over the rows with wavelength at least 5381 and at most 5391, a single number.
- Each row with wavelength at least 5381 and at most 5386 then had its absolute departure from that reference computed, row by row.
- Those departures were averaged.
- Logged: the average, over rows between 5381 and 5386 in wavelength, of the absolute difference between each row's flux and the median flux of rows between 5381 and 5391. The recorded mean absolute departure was 0.6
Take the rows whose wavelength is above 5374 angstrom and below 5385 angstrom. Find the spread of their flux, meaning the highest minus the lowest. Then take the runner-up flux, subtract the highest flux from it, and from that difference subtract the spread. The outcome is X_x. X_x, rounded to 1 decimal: -8.0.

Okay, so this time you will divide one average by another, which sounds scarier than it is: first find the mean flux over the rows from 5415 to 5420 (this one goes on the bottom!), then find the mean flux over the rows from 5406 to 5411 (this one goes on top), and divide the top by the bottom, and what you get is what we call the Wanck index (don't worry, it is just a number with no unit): 0.82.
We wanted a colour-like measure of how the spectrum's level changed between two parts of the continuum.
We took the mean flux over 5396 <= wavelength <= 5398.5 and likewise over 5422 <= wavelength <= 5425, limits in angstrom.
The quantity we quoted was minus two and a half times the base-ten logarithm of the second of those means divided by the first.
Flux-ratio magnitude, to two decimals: -0.14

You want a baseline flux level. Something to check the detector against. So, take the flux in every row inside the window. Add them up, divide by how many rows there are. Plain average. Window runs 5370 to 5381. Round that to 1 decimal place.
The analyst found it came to 59.6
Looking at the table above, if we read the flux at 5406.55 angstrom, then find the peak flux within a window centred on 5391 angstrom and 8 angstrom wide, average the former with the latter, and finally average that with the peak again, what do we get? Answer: 65.0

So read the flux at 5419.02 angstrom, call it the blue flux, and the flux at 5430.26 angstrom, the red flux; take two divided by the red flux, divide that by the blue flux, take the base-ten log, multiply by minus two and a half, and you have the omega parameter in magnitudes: 8.37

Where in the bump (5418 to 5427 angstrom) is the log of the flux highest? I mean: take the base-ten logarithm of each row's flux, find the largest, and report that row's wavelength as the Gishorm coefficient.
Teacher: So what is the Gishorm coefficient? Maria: 5419.02 angstrom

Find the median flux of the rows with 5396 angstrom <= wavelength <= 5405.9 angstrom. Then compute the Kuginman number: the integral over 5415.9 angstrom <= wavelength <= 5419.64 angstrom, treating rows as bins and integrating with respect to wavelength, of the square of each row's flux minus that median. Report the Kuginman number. 452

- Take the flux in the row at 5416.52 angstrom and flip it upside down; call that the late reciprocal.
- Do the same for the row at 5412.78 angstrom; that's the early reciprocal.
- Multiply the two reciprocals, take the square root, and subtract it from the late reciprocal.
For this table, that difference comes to -0.0011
